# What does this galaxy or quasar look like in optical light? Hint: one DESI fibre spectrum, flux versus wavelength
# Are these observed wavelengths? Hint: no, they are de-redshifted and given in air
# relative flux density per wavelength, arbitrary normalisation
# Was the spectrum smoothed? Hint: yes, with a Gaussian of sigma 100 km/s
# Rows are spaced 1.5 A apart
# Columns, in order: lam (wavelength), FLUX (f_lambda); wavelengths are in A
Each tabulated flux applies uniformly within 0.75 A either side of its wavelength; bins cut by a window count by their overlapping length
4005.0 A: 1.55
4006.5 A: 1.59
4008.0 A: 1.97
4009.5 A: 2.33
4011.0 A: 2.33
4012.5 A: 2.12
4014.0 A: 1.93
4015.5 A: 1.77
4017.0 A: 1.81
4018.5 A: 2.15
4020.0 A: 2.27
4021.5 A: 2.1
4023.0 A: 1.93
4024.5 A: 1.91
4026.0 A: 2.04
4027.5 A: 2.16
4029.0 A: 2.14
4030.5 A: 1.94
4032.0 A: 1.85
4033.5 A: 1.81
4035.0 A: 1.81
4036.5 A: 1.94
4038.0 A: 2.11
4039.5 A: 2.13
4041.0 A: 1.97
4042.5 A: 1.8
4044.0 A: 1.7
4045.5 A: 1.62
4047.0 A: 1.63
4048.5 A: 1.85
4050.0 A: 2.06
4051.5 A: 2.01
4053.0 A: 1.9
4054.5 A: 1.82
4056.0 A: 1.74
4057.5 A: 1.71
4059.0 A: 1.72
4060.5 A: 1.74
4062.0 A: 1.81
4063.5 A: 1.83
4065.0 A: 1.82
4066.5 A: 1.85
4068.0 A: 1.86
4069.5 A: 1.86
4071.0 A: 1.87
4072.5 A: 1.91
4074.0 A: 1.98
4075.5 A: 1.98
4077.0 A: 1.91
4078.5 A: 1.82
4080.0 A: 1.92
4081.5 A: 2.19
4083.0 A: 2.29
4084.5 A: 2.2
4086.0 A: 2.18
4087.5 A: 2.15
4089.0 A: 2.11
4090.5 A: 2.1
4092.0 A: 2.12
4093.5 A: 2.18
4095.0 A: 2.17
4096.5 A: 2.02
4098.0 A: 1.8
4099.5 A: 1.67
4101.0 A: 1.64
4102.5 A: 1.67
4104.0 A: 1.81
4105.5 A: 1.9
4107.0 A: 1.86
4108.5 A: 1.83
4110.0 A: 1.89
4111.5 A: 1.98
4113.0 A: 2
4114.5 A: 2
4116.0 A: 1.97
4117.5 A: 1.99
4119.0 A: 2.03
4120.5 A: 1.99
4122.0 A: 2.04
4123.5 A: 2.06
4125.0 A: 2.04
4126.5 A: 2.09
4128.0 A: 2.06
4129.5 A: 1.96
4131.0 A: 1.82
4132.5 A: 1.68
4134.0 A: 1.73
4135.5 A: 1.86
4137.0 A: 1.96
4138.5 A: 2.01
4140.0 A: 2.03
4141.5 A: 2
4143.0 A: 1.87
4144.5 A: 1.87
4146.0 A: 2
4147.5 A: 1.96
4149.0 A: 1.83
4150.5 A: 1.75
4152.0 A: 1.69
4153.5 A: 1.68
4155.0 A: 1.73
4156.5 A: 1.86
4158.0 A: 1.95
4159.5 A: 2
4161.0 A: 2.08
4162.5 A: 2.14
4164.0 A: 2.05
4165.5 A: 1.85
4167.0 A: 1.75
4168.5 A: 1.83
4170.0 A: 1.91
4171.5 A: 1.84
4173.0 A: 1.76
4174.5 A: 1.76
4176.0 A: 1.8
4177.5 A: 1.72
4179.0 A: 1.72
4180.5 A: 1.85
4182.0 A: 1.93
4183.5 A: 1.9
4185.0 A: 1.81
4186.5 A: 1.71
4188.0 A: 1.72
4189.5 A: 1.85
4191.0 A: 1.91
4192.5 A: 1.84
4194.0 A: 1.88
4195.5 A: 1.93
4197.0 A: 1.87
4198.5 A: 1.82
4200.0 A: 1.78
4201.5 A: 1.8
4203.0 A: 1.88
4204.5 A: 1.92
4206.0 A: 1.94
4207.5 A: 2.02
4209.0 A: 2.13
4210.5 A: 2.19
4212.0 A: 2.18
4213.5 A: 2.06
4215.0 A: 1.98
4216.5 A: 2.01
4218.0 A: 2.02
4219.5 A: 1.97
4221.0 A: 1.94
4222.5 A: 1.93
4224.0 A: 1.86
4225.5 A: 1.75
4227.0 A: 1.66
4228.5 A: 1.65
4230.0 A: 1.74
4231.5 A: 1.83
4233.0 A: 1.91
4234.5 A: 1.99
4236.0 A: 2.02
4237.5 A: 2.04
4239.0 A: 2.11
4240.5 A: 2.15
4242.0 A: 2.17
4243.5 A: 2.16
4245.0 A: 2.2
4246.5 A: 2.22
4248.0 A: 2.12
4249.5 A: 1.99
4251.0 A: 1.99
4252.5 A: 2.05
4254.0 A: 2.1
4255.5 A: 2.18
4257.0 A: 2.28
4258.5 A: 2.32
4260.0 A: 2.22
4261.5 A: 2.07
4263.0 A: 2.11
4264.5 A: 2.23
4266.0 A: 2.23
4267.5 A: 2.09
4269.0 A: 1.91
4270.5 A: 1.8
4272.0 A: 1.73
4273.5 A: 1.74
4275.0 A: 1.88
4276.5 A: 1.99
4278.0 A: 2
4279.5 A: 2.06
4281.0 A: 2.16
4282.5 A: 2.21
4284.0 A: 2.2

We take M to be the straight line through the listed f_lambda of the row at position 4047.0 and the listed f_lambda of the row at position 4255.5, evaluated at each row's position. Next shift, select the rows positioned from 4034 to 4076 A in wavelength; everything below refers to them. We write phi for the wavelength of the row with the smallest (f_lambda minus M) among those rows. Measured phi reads 4045.5 A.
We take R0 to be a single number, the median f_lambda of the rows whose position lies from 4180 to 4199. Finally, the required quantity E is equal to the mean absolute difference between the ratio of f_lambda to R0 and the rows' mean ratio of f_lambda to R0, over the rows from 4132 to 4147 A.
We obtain 0.054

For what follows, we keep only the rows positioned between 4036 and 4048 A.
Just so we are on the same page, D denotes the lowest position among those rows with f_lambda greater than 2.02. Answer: 4038.0 A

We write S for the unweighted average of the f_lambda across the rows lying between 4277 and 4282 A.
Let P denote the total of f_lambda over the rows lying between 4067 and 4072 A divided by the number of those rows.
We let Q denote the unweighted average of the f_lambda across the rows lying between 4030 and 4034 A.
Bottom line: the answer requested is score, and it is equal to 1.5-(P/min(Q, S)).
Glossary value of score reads 0.50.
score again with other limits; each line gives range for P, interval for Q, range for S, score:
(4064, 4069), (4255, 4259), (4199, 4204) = 0.49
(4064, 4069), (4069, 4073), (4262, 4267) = 0.52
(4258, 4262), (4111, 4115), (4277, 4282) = 0.39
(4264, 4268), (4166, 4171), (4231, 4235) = 0.31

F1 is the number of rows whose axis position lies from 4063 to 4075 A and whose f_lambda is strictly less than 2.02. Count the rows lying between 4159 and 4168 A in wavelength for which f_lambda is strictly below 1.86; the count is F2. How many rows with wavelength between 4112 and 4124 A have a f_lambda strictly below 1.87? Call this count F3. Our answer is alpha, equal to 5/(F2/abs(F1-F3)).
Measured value 20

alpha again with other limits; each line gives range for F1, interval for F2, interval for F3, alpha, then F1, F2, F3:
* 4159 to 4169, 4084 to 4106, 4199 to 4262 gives 4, 4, 5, 8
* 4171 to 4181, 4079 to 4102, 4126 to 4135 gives 7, 7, 3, 3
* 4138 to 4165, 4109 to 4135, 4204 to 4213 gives 23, 14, 3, 0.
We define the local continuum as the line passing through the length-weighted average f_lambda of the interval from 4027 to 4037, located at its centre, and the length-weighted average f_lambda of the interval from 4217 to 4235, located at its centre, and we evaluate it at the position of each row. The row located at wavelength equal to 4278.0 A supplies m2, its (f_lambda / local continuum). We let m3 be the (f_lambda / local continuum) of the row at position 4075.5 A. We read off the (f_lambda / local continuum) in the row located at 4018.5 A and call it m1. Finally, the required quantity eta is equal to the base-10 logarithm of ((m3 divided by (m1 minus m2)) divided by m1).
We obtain 2.0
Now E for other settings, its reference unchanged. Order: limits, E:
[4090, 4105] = 0.108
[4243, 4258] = 0.043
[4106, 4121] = 0.030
